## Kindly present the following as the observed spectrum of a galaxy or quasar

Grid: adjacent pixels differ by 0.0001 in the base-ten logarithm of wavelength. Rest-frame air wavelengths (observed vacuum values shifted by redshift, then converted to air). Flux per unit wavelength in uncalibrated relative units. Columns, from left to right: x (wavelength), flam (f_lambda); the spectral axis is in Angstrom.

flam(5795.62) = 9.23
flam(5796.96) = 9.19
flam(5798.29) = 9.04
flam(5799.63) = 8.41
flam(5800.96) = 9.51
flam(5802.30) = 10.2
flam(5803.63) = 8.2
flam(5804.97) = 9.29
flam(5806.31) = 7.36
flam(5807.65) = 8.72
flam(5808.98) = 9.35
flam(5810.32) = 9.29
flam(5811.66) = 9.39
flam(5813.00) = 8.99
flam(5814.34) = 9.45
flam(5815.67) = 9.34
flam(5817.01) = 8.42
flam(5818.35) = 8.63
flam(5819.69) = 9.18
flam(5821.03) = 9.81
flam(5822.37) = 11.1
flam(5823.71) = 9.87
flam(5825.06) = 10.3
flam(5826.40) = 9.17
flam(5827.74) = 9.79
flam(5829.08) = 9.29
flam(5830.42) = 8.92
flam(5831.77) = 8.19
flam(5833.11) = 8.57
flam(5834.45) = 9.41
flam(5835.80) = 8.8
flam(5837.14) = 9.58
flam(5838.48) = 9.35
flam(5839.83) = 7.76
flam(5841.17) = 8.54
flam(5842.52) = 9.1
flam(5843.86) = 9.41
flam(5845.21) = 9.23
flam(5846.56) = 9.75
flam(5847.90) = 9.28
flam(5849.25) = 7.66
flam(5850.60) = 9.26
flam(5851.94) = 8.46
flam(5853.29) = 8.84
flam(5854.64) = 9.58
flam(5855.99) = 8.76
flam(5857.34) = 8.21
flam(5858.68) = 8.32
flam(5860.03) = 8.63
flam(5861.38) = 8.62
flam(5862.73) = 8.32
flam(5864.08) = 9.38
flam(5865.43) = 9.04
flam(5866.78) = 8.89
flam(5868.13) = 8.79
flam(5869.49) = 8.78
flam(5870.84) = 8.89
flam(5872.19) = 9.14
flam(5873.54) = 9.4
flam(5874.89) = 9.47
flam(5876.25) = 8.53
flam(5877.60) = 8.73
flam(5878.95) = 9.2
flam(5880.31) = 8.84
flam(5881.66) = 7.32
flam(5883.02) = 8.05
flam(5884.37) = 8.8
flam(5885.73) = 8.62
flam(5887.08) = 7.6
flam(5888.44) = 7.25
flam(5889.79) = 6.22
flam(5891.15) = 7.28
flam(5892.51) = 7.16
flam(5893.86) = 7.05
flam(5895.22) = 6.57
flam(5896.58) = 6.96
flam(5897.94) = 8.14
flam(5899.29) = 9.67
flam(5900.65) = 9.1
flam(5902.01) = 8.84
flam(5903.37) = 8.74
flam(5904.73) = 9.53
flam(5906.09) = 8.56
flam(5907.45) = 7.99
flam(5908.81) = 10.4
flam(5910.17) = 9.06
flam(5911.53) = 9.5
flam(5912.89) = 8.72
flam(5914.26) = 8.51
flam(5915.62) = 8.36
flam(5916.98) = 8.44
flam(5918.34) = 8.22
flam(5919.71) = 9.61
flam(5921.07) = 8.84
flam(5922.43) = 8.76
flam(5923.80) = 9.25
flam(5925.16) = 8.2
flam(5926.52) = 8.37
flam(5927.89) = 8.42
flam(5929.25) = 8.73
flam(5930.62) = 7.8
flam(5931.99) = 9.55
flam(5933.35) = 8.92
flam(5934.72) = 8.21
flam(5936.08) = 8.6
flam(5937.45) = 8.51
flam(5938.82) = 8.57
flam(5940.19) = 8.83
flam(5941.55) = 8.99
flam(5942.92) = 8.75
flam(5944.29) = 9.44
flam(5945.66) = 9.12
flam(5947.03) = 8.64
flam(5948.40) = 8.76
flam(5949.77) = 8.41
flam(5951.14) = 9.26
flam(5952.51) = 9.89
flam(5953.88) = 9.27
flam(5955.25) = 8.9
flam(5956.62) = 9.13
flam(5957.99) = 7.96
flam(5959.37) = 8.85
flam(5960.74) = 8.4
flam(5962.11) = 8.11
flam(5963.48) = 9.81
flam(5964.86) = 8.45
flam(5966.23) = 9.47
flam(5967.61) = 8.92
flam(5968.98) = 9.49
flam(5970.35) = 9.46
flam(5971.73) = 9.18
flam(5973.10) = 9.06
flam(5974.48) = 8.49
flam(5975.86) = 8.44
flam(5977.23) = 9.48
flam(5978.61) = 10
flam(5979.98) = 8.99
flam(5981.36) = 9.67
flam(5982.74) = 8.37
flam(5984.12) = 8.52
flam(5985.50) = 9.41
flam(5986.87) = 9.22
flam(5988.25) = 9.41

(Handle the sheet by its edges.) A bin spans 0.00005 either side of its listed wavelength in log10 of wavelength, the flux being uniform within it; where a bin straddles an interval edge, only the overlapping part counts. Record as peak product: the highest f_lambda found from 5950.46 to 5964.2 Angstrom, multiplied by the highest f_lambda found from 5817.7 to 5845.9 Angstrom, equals 110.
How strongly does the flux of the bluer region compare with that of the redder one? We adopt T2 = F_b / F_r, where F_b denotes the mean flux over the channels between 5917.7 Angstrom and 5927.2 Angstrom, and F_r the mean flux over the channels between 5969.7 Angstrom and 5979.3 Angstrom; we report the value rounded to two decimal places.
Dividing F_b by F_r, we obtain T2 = 0.96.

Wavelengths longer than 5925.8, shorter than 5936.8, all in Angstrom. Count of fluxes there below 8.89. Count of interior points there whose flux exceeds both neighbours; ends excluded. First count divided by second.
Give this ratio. 3.0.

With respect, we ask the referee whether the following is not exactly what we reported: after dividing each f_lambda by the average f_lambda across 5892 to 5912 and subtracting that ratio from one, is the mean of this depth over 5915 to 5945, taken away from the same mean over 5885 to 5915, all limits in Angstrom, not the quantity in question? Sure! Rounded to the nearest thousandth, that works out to 0.053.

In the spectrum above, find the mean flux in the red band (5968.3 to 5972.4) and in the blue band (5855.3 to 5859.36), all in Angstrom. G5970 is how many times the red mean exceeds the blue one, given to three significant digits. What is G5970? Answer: 1.11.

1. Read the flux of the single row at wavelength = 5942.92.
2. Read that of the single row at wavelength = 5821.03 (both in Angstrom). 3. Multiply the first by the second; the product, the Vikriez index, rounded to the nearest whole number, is 86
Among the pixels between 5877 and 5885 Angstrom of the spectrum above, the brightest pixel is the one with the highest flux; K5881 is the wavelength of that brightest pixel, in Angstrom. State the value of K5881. 5878.95 Angstrom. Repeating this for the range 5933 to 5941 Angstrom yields 5933.35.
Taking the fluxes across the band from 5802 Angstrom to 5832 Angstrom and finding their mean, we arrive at 9.23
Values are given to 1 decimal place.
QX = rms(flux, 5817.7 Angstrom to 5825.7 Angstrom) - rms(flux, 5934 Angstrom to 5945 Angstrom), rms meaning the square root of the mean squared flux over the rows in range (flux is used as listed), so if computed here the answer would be 1.1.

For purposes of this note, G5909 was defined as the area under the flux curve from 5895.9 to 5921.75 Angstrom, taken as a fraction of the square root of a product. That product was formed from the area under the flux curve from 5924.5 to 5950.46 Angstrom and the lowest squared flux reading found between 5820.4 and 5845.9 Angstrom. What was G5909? 1.95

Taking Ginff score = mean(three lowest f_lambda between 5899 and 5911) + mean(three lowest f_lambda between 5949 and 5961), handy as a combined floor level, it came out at 16.7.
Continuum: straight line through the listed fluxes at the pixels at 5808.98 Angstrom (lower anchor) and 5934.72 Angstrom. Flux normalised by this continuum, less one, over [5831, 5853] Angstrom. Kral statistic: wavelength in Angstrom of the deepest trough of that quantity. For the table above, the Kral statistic 5849.25 Angstrom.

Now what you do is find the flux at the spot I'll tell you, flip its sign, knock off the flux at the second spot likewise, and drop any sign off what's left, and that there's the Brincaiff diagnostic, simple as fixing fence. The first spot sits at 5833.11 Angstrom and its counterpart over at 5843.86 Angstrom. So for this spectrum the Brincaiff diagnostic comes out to 18.0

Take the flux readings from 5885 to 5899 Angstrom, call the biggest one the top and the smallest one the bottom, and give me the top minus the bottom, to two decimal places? 2.40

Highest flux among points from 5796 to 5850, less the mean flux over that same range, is 2.0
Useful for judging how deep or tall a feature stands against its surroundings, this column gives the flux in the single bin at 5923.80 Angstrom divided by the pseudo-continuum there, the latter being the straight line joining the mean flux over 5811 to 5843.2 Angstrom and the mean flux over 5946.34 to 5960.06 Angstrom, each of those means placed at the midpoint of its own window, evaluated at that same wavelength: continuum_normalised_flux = 1.03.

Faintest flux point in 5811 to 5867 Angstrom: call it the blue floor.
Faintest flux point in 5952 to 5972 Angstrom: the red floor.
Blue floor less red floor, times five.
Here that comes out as -1.5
